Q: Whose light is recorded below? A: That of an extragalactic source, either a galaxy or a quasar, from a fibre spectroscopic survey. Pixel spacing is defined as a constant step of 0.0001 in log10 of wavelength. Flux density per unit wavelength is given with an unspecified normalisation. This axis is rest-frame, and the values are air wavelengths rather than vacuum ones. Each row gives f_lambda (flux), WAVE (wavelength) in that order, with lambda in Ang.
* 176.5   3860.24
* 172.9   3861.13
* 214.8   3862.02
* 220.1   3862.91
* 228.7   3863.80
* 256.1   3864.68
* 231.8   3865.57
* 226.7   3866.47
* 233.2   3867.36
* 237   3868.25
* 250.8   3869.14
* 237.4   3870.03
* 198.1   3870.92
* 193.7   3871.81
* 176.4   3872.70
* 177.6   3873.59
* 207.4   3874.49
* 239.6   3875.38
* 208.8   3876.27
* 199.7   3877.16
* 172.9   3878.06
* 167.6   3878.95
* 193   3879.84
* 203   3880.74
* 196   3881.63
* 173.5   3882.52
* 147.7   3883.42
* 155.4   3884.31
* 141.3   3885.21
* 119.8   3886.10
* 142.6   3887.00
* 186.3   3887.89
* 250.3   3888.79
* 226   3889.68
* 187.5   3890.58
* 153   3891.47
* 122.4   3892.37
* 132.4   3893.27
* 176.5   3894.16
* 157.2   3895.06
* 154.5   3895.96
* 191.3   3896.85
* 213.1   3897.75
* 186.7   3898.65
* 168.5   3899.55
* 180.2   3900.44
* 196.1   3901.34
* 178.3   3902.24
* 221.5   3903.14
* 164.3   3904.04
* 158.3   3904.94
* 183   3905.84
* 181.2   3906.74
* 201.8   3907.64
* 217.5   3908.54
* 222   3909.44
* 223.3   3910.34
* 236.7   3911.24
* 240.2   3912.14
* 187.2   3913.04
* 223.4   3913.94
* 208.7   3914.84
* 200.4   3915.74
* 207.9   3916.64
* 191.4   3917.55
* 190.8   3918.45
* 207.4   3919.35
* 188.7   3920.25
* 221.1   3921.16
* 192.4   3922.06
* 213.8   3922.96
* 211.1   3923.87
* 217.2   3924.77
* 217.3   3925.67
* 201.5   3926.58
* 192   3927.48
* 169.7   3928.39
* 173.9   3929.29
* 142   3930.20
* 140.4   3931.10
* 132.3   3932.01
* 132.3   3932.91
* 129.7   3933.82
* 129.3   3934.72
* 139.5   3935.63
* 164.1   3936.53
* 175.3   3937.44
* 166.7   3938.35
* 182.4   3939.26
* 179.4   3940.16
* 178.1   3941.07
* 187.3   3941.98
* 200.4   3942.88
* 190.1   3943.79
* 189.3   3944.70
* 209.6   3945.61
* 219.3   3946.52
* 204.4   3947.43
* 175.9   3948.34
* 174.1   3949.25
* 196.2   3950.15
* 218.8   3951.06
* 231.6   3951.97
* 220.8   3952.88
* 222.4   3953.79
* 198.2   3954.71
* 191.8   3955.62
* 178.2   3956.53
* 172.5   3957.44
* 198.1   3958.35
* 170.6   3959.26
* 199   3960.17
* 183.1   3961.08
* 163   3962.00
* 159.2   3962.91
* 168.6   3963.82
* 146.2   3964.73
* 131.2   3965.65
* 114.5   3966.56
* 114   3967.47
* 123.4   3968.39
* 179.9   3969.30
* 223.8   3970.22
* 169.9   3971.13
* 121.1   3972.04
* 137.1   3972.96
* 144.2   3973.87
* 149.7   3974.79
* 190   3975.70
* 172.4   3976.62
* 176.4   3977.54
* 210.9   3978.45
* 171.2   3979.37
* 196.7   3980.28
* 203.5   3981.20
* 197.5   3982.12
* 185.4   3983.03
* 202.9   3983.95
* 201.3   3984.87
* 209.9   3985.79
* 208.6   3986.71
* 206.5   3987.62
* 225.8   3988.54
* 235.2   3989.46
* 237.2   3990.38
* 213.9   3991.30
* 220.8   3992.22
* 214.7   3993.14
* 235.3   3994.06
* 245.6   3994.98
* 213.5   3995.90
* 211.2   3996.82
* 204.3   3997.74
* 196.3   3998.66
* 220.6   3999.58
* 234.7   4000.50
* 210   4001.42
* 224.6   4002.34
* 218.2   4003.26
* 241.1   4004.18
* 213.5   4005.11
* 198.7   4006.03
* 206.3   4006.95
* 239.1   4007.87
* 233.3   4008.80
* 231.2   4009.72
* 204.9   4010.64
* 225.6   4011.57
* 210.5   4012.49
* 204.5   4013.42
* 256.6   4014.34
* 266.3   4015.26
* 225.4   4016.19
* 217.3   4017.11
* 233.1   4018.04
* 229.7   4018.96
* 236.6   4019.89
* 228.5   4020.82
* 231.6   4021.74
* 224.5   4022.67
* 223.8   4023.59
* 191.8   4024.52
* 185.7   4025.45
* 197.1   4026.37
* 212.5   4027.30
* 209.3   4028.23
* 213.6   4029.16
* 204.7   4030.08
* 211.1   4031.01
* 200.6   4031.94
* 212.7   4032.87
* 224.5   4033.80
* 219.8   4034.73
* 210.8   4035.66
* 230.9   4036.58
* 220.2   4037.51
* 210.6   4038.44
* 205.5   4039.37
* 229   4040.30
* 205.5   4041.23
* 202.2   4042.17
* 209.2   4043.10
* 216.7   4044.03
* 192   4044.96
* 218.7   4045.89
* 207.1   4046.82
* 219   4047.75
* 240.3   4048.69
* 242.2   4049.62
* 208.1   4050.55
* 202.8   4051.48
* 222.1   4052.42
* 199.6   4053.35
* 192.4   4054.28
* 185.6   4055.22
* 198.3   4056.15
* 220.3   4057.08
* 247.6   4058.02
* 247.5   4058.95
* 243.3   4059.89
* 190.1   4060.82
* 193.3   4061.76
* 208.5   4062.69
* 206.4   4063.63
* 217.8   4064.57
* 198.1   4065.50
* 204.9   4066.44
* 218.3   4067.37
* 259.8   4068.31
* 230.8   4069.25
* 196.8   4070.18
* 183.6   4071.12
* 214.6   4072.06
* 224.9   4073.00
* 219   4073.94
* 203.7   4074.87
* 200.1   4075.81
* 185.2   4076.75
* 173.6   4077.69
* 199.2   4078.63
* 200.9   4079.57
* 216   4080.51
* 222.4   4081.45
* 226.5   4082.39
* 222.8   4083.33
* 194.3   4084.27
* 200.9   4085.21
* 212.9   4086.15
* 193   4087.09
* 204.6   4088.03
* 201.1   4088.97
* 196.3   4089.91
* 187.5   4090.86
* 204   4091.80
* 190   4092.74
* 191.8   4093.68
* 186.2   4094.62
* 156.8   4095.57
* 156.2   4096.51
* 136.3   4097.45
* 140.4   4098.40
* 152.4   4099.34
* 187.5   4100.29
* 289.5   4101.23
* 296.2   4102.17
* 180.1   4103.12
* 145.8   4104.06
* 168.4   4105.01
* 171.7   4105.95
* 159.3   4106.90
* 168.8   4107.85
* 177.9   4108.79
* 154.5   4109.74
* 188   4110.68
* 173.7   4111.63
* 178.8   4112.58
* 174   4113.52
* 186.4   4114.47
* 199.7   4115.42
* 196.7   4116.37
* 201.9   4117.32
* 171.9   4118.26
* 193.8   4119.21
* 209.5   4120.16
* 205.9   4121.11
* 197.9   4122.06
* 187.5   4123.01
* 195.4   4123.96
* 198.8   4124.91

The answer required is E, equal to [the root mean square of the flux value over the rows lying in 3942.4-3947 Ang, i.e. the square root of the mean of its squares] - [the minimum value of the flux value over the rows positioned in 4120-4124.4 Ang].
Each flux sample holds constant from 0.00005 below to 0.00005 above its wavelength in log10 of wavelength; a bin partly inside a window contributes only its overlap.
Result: 15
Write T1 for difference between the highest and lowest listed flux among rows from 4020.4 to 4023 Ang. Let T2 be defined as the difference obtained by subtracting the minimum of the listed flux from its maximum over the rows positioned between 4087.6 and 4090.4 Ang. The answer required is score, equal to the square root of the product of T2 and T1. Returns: 8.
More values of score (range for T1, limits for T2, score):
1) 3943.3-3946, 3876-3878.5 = 27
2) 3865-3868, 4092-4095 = 6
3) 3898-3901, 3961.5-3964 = 13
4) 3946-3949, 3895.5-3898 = 50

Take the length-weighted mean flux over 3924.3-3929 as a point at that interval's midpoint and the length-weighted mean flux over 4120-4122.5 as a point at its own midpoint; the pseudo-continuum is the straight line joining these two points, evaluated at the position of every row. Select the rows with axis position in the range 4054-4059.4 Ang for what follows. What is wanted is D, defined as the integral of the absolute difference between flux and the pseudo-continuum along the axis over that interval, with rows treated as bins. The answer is 127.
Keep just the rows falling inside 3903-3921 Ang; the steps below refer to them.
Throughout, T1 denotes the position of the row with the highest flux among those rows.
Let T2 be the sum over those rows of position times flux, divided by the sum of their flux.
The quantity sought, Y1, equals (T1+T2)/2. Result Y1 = 3912.0 Ang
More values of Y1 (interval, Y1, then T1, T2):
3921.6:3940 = 3927.9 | 3925.67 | 3930.1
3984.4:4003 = 3994.3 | 3994.98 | 3993.6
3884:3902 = 3890.9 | 3888.79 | 3893.1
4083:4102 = 4096.6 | 4101.23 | 4092.0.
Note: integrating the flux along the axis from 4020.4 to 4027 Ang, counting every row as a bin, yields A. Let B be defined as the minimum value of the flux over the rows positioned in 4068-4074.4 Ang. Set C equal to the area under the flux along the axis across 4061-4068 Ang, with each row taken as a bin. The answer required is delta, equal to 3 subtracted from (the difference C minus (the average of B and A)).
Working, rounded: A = 1399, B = 183.6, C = 1450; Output 656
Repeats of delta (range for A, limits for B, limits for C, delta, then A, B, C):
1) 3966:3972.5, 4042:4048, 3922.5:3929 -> 732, 971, 192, 1316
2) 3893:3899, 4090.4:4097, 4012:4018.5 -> 896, 1045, 156.2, 1499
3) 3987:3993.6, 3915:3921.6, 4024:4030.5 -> 486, 1463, 188.7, 1315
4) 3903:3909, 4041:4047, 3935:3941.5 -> 430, 1128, 192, 1093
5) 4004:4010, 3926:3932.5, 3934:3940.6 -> 328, 1333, 132.3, 1064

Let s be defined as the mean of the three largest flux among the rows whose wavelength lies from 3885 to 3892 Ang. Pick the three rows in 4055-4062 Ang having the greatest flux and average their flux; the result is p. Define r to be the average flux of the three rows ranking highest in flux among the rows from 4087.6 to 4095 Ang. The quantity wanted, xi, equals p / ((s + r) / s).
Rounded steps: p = 246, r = 203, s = 221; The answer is 128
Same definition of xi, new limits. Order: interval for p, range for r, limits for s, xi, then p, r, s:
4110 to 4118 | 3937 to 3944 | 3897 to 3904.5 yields 104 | 199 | 193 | 210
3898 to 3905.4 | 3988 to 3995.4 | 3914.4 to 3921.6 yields 95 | 201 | 239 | 213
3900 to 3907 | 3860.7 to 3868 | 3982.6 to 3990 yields 96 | 200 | 240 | 224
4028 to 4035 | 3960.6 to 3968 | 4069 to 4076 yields 124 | 219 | 172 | 225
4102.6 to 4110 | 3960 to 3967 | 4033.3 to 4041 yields 98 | 177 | 184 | 228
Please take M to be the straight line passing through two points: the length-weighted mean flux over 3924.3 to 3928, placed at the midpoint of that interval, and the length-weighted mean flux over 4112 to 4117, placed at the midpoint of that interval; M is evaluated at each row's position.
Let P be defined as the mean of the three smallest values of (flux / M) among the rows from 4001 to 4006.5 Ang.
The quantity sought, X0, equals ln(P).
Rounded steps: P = 1.05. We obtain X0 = 0.044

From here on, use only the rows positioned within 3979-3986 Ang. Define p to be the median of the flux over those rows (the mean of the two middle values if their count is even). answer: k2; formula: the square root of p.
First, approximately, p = 199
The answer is 14.1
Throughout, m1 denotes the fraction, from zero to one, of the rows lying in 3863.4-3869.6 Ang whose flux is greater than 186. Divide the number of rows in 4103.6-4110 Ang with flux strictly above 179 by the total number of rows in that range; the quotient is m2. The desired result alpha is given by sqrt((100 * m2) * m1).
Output 0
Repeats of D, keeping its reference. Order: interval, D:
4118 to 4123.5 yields 61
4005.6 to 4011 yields 103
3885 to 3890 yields 235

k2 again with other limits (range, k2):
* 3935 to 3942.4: 13.3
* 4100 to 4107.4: 13.3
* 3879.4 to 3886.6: 12.8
